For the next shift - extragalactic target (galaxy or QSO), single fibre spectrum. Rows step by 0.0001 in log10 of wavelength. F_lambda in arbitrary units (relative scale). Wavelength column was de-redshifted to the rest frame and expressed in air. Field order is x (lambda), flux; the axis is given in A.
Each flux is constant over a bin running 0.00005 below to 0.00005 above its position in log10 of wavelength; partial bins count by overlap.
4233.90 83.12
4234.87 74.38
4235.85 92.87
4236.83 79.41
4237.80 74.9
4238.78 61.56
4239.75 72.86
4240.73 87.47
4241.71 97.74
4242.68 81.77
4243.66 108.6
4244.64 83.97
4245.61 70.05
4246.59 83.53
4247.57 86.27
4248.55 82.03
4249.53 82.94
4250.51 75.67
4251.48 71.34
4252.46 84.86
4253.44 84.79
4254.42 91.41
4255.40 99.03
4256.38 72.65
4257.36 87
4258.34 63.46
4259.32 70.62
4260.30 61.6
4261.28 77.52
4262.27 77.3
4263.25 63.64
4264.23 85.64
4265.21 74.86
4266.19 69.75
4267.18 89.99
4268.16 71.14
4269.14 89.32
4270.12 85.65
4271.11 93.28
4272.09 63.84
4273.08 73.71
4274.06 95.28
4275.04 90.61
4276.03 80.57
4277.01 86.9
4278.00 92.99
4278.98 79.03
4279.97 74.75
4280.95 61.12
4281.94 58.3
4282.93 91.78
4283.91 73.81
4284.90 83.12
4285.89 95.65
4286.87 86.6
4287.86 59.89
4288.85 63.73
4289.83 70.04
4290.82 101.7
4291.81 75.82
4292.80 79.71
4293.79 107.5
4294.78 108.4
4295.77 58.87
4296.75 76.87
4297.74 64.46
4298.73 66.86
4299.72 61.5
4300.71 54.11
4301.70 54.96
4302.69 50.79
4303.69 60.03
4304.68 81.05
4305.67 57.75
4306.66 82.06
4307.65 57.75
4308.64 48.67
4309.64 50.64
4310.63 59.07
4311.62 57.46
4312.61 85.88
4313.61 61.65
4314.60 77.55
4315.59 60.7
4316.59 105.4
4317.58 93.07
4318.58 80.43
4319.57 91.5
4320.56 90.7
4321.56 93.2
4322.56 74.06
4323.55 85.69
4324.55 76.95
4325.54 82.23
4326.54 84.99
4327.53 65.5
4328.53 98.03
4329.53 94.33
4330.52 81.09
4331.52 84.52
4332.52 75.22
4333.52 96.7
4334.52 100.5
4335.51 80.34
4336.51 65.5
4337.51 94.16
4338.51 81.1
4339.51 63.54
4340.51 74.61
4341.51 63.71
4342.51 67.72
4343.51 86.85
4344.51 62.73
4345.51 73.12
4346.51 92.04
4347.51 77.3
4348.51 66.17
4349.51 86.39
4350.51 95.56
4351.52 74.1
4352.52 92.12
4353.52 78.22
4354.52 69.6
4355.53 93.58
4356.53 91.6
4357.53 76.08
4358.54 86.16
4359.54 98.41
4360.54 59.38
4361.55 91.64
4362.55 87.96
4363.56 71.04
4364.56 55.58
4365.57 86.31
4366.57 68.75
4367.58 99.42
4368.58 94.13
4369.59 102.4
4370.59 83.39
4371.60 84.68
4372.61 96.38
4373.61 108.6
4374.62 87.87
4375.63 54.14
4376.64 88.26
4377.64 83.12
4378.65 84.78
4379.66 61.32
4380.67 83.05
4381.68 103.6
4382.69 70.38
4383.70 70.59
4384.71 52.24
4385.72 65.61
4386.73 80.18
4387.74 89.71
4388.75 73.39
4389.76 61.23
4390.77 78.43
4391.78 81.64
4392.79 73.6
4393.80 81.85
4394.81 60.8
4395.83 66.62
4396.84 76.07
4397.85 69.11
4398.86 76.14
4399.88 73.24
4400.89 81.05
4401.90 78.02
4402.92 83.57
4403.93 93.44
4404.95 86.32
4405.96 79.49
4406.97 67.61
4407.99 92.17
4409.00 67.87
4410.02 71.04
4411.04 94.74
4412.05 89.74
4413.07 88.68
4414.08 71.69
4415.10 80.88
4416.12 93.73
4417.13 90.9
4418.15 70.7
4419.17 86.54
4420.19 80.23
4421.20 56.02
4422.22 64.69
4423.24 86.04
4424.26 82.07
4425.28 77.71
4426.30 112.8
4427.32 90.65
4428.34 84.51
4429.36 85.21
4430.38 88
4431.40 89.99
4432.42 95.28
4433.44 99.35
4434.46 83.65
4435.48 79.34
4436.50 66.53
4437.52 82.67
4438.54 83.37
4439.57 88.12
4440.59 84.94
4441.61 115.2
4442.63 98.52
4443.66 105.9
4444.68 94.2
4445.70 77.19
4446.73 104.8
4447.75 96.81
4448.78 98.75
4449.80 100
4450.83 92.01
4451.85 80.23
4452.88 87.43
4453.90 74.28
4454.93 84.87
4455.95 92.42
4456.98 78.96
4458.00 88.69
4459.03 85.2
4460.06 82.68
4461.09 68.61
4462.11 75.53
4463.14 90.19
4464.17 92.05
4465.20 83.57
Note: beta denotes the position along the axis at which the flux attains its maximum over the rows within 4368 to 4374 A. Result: 4373.61 A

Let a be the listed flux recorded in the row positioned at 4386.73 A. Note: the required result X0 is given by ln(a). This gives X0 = 4.38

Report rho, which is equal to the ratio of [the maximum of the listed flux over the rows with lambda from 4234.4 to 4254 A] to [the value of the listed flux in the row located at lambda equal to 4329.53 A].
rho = 1.15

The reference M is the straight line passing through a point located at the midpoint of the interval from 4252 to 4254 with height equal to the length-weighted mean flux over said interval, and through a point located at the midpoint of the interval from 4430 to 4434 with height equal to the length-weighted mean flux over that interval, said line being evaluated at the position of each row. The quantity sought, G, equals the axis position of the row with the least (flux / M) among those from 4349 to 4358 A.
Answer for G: 4354.52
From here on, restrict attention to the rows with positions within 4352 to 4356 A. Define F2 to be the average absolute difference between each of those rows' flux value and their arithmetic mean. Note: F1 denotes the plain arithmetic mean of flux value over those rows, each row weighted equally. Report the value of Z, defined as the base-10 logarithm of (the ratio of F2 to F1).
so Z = -0.94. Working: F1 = 83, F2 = 9.5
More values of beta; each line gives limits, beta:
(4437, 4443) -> 4441.61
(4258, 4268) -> 4267.18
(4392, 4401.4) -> 4393.80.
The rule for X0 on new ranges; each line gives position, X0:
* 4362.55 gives 4.48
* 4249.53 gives 4.42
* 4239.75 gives 4.29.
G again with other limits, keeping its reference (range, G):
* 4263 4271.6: 4263.25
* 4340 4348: 4344.51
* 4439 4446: 4445.70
